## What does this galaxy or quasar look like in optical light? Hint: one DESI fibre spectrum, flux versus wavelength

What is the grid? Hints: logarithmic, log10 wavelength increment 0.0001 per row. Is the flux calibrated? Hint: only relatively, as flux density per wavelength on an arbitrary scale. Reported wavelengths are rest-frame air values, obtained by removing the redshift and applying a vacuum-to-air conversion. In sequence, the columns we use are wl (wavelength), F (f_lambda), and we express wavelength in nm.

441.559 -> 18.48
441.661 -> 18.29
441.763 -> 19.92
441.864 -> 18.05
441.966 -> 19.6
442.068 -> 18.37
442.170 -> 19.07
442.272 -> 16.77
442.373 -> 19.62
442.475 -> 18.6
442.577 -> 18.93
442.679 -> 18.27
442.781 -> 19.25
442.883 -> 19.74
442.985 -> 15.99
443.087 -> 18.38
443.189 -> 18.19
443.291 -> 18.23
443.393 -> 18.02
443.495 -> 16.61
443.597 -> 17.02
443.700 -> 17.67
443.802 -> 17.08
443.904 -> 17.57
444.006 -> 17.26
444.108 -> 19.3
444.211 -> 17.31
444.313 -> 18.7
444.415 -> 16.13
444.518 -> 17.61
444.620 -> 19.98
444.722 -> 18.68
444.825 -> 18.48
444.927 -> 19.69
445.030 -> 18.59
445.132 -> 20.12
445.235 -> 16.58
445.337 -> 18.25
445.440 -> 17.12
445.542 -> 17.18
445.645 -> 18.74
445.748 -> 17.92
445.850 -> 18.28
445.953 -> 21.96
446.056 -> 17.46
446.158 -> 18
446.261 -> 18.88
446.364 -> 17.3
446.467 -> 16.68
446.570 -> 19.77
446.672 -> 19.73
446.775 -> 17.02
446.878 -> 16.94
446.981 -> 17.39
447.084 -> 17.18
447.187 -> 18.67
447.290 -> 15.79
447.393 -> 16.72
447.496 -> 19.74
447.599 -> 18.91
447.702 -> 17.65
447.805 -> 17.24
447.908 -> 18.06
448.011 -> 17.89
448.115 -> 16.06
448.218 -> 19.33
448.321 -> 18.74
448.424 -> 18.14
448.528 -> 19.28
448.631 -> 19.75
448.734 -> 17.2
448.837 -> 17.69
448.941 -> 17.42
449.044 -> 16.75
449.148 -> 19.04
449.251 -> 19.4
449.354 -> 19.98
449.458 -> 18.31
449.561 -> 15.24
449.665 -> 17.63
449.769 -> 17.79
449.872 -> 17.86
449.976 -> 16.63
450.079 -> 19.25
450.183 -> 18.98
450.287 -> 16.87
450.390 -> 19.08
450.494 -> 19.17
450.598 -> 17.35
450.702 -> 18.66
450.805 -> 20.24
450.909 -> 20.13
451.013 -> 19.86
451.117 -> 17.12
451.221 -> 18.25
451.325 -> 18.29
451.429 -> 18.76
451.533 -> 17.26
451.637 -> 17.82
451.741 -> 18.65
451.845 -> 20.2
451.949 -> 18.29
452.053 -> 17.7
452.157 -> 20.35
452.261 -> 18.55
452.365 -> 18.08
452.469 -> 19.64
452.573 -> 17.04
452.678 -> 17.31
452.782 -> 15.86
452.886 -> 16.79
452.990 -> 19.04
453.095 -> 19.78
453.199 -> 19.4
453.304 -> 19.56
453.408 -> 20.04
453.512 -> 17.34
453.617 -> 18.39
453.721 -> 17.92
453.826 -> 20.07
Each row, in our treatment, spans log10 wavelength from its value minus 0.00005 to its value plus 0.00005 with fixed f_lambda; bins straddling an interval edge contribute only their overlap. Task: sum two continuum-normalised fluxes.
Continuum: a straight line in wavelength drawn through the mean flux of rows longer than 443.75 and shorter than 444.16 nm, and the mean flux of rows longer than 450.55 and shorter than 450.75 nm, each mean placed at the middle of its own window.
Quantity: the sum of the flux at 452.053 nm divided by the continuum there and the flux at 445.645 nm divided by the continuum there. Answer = 2.03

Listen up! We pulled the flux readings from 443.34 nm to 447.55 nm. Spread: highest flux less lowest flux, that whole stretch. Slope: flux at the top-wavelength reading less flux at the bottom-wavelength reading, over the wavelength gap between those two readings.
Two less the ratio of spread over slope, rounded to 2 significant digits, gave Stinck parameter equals -13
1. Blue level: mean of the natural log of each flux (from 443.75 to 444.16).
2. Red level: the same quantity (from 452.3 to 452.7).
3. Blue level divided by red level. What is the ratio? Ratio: 1.00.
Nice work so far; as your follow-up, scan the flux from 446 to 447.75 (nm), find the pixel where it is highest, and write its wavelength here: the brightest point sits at 446.570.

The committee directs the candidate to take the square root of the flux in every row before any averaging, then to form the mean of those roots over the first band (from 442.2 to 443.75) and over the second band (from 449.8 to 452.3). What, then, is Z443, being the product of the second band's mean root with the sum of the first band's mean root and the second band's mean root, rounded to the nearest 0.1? 36.8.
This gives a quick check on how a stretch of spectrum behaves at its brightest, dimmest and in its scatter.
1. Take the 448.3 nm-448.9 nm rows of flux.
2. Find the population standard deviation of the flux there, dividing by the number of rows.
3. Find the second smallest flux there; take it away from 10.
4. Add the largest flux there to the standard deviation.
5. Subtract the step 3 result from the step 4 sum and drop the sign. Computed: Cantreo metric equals 28.3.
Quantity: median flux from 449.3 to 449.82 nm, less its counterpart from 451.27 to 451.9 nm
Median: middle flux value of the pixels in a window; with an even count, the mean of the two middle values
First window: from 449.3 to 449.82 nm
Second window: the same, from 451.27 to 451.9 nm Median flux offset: -0.7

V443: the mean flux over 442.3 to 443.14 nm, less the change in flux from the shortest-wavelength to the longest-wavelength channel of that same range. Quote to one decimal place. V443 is 19.8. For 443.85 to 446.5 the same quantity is 19.1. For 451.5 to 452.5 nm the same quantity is 16.3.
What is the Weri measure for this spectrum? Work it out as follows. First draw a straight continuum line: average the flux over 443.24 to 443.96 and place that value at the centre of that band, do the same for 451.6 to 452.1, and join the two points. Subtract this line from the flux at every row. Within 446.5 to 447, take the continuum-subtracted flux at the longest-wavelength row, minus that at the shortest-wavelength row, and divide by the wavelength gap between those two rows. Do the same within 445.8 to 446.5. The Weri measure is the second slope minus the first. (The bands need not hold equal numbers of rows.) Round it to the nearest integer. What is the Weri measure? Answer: 3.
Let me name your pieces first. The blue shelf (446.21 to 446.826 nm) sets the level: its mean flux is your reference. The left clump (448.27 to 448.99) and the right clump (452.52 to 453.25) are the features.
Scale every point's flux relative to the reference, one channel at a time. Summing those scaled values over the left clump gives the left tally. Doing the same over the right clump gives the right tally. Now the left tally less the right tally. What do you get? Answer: 0.16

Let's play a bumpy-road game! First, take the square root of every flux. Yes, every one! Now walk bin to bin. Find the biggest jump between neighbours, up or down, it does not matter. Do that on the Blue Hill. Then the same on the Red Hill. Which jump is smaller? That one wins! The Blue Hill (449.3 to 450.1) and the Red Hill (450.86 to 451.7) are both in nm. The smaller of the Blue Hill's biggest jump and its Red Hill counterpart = 0.319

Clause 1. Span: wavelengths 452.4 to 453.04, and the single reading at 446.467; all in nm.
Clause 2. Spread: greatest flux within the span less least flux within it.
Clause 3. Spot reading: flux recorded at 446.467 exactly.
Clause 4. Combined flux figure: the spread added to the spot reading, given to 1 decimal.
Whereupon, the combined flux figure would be 20.5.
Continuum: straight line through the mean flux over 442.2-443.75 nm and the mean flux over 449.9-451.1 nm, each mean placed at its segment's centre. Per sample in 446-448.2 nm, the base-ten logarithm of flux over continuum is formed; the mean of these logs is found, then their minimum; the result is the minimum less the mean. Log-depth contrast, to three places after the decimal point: -0.051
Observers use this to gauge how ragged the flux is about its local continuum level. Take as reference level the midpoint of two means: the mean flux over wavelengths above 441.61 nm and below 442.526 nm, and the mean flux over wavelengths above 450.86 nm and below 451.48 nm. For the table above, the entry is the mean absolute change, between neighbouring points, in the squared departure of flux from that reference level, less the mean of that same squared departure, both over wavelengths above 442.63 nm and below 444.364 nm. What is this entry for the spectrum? 0.38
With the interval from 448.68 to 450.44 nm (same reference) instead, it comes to 1.01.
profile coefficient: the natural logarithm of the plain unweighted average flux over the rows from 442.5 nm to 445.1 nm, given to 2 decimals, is 2.90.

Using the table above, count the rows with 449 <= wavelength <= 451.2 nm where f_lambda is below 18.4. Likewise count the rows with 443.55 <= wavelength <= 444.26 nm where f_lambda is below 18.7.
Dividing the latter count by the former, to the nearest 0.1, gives 0.6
